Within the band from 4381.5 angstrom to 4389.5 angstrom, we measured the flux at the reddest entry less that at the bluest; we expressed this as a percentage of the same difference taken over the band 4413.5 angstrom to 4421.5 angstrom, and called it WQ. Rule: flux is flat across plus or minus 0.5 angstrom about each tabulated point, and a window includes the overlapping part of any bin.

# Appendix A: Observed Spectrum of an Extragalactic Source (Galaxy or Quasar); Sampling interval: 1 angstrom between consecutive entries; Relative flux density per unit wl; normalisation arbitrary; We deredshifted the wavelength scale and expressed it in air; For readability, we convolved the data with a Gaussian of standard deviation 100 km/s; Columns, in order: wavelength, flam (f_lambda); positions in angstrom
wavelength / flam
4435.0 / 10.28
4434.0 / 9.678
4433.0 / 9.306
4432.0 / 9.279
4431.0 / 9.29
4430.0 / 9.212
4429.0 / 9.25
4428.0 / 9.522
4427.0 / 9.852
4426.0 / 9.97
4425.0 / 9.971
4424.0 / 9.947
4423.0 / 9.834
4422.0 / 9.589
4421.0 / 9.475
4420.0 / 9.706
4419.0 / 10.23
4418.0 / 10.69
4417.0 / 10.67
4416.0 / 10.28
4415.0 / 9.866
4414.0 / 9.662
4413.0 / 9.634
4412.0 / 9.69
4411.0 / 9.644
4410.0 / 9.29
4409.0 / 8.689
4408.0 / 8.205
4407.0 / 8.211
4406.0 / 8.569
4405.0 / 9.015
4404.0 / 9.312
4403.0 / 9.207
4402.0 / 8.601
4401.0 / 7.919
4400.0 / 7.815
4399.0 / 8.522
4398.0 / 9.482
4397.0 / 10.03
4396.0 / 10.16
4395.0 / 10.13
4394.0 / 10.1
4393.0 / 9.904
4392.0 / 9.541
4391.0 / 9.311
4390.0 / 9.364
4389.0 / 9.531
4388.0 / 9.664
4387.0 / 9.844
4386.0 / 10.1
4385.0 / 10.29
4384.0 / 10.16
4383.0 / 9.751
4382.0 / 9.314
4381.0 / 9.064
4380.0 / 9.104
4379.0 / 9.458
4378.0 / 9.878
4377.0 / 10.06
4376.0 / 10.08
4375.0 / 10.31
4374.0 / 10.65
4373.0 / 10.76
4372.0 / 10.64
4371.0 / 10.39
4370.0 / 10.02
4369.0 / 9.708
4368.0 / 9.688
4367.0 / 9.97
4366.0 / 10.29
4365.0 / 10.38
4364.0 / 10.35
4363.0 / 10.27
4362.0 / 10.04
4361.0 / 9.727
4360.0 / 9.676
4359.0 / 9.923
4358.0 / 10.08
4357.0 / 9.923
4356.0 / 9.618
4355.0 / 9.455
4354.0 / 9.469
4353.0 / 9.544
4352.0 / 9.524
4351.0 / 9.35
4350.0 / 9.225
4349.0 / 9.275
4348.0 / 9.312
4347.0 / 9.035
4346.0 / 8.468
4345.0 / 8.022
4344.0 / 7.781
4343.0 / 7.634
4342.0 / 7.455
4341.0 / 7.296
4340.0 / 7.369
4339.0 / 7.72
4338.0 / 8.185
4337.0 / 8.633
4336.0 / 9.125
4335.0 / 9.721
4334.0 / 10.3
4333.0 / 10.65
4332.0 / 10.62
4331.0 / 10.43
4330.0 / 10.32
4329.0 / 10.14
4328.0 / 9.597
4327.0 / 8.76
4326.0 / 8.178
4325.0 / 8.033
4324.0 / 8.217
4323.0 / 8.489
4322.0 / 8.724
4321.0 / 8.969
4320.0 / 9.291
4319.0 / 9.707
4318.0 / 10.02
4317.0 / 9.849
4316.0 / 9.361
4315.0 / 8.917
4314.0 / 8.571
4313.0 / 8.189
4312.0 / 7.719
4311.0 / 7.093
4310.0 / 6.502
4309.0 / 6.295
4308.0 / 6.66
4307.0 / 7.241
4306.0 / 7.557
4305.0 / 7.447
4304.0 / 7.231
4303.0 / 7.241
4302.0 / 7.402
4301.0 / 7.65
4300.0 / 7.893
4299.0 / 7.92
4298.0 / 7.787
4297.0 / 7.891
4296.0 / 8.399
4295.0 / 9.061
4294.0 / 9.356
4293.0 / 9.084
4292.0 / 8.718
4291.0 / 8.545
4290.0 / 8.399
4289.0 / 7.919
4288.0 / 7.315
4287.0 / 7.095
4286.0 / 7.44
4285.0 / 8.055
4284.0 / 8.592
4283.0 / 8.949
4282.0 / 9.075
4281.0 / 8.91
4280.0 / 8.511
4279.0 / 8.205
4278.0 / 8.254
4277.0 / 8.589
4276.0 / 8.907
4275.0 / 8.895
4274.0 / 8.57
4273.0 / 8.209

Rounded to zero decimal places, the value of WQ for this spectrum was -116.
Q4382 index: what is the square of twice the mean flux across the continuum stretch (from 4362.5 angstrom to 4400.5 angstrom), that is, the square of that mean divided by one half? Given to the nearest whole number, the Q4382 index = 388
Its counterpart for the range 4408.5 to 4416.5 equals 368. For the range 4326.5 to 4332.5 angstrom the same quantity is 398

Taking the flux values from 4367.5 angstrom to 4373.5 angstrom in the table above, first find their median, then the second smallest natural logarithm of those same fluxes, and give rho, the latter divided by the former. 0.223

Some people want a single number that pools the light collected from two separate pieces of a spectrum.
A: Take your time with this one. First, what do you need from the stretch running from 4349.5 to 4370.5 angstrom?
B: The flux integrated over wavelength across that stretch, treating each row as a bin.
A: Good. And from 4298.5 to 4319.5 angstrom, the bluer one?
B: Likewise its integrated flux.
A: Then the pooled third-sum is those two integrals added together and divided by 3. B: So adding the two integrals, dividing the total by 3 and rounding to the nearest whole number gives 124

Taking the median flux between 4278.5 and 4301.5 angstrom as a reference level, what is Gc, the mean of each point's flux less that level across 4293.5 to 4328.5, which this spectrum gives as -0.19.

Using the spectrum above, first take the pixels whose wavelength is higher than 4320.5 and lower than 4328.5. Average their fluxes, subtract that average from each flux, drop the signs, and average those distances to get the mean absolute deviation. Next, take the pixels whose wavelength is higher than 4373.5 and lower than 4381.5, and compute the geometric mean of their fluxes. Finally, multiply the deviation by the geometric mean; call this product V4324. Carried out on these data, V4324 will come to 4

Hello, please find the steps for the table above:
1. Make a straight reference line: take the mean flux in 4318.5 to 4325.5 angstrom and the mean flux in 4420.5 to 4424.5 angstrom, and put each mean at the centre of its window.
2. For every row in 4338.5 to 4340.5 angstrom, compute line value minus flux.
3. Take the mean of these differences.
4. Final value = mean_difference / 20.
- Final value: 0.070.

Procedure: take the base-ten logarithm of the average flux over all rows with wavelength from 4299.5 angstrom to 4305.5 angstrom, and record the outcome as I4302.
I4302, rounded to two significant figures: 0.87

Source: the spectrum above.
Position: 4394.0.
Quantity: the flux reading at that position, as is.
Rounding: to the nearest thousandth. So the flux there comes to 10.100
